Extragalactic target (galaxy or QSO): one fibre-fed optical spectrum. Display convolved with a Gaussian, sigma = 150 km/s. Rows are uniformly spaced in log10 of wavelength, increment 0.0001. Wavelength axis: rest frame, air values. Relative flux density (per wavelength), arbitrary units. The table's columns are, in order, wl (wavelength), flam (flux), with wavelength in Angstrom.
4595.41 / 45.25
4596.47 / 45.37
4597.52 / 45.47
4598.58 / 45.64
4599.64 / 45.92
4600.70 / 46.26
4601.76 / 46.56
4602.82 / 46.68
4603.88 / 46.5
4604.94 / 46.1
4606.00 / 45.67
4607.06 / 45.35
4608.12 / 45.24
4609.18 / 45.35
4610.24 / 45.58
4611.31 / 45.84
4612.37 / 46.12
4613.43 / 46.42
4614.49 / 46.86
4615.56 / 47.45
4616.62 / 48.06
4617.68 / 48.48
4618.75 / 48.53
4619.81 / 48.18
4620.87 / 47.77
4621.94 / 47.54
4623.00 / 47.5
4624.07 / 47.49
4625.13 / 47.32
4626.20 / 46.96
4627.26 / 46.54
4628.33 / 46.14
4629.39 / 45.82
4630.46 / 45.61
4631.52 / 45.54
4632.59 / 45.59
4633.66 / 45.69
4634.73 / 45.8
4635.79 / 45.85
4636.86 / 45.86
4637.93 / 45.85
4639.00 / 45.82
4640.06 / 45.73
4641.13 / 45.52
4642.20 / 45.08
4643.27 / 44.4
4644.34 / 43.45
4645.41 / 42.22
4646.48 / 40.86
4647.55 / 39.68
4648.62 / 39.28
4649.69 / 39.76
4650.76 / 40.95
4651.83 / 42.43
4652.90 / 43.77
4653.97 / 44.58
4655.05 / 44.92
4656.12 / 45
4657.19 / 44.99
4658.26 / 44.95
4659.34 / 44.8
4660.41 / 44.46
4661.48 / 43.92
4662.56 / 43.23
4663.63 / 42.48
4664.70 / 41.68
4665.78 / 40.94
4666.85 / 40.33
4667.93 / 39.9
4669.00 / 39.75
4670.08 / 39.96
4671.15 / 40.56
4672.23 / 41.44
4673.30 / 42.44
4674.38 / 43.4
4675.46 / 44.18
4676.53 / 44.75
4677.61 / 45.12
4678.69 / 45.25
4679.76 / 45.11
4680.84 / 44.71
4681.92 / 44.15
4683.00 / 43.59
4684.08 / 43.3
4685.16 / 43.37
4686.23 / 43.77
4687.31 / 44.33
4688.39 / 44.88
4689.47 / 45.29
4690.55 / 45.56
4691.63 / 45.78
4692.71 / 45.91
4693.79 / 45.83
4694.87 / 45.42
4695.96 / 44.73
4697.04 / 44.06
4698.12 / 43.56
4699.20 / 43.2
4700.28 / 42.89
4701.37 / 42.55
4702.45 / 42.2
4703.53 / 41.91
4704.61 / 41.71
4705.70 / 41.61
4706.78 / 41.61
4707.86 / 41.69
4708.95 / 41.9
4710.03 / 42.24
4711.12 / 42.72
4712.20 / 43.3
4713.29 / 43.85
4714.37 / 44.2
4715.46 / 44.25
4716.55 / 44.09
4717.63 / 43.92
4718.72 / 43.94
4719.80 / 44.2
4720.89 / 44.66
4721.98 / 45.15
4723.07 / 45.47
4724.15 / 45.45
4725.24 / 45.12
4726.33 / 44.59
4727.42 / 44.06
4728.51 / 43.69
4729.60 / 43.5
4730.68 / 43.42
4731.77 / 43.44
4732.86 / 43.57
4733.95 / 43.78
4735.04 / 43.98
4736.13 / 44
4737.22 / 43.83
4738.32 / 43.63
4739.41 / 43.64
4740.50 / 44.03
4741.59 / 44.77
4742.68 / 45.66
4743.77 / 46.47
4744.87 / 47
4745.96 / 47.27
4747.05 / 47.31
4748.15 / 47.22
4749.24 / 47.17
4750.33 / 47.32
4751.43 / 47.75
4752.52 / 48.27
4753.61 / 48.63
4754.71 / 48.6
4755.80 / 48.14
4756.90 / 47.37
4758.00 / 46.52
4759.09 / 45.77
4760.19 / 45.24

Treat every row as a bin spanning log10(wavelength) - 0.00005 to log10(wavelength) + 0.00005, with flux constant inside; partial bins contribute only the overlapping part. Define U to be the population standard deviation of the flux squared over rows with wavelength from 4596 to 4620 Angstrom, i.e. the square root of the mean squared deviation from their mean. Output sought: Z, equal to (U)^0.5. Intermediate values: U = 96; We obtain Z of 9.8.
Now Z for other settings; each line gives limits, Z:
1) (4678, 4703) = 9.8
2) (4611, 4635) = 9.6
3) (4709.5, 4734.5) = 8.3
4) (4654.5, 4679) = 12.9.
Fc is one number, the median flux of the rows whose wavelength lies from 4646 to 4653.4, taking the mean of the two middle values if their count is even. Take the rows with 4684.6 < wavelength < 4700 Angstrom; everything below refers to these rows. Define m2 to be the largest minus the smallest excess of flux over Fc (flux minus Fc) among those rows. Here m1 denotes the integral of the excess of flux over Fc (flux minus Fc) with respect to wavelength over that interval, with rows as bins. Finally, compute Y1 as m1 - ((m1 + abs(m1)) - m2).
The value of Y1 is -56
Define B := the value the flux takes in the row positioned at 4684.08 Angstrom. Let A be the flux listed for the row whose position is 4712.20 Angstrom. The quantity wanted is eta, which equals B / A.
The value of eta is 1.00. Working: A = 43.3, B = 43.3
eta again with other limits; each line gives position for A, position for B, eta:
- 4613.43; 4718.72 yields 0.95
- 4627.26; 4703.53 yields 0.90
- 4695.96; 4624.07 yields 1.06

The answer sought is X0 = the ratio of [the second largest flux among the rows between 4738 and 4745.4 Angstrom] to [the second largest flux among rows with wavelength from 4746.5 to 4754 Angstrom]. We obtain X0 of 0.96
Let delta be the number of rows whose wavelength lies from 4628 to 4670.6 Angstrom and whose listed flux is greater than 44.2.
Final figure 22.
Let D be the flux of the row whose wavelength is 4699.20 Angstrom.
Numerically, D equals 43.2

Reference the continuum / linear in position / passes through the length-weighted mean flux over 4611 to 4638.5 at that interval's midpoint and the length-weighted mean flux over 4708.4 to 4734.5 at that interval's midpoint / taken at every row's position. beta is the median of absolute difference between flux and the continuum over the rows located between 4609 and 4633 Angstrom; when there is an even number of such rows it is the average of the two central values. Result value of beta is 0.9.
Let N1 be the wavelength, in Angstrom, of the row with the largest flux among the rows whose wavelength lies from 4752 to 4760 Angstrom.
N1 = 4753.61 Angstrom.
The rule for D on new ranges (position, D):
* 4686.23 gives 43.77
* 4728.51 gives 43.69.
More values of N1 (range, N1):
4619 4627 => 4619.81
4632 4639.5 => 4636.86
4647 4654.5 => 4653.97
